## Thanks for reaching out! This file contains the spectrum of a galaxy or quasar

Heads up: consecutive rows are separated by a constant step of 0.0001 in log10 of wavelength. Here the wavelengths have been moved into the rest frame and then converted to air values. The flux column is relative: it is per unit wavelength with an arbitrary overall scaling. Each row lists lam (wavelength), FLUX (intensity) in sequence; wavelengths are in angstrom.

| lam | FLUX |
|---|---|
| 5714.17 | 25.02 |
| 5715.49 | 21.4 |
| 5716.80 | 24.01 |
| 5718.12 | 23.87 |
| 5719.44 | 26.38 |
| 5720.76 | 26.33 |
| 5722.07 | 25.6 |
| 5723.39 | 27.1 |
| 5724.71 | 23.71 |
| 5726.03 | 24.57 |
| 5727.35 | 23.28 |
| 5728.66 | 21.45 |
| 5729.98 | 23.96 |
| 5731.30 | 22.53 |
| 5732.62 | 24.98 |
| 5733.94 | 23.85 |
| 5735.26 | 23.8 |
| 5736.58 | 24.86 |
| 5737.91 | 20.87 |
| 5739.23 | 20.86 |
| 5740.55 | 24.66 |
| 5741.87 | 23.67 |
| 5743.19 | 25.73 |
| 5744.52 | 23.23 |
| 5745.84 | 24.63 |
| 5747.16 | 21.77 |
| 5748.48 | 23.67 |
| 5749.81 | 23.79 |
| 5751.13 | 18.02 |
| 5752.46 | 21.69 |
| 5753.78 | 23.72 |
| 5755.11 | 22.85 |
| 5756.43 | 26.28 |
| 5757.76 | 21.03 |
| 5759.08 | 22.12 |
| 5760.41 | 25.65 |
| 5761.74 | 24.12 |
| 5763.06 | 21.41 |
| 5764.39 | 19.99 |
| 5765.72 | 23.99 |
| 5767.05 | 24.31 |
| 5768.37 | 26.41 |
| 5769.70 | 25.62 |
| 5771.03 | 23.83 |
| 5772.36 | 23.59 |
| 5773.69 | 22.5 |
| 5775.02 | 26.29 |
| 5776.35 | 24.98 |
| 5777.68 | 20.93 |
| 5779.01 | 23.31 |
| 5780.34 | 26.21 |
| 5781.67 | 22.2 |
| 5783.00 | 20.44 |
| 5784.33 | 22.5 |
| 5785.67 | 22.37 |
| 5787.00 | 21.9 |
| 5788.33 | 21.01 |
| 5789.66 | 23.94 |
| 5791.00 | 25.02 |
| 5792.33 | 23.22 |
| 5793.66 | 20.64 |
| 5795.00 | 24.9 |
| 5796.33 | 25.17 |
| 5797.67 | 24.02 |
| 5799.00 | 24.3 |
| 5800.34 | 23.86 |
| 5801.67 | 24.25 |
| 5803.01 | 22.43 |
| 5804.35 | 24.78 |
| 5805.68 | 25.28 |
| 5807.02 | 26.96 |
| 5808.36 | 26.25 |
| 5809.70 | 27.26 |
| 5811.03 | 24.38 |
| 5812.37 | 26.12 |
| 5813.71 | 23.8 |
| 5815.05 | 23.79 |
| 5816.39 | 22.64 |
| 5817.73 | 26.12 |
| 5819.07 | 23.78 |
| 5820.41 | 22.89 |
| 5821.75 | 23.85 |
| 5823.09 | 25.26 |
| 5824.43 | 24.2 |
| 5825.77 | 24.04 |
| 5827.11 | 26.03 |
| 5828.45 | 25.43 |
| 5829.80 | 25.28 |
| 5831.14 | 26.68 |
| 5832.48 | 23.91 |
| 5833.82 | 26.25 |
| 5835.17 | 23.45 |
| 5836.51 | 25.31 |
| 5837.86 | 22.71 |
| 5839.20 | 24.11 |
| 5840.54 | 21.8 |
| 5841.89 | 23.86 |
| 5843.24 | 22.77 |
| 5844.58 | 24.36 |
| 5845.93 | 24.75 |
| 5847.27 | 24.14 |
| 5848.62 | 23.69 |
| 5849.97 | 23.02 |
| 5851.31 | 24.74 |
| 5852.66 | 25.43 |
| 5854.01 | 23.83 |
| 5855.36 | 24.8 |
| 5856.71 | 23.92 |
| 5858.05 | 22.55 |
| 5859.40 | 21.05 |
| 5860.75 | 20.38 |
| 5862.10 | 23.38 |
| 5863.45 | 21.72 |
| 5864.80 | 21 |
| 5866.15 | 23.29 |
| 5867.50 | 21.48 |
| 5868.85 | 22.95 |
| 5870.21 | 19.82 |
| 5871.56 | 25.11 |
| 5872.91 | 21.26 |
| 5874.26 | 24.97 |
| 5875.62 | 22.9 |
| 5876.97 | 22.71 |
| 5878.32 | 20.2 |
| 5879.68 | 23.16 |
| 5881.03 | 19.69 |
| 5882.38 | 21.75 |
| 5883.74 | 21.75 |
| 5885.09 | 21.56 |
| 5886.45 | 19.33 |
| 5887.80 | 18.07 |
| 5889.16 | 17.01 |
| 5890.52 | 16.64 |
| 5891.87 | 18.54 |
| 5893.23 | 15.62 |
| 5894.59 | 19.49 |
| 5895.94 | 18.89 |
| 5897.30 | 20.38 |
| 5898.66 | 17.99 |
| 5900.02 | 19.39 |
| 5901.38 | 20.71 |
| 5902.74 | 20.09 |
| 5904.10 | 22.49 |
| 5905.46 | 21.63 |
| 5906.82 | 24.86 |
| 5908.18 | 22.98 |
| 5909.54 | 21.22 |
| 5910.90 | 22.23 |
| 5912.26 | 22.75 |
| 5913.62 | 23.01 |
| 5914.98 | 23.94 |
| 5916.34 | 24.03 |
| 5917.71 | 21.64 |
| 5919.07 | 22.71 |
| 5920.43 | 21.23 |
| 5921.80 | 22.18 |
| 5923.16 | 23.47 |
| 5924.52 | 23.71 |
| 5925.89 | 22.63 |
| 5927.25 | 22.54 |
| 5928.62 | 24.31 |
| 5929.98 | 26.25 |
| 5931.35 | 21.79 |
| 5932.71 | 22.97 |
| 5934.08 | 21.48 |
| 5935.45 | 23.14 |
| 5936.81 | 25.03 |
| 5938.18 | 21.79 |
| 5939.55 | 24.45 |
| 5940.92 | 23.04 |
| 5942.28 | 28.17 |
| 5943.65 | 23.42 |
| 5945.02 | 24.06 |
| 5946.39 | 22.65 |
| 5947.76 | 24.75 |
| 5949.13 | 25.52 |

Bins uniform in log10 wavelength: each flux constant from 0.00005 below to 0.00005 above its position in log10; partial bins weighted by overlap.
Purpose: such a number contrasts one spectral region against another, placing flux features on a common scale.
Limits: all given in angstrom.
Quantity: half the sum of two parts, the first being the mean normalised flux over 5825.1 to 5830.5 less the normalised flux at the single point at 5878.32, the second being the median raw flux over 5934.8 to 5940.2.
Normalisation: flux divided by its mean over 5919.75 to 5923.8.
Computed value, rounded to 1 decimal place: 12.0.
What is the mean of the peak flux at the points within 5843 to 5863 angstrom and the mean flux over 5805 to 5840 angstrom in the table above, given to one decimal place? 25.1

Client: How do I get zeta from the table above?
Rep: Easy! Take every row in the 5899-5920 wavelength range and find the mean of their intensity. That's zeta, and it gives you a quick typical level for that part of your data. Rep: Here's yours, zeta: 22.2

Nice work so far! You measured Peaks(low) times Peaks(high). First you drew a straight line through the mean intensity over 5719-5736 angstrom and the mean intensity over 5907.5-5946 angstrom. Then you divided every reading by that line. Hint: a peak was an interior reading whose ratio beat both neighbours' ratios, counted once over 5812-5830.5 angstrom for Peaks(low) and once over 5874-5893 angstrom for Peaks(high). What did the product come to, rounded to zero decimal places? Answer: 6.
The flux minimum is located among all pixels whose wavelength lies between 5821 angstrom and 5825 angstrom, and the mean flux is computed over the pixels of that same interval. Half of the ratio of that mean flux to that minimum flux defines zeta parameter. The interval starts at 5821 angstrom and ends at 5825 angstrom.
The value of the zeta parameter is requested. 0.512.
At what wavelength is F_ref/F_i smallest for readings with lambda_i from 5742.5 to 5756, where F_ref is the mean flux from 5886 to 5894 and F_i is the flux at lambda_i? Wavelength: 5743.19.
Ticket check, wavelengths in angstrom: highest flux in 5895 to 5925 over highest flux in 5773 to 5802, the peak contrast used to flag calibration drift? 0.95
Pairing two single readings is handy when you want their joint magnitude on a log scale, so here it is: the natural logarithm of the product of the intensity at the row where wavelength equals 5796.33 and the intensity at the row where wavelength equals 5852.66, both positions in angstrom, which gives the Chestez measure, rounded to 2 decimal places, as 6.46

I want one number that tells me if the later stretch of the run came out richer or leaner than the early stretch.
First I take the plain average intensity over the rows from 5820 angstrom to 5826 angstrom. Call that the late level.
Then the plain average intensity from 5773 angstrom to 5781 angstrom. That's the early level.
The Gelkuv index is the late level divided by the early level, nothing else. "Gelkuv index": 1.00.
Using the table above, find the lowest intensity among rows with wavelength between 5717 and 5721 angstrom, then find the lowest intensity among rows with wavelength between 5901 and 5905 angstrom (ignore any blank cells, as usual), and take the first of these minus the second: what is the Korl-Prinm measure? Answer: 3.8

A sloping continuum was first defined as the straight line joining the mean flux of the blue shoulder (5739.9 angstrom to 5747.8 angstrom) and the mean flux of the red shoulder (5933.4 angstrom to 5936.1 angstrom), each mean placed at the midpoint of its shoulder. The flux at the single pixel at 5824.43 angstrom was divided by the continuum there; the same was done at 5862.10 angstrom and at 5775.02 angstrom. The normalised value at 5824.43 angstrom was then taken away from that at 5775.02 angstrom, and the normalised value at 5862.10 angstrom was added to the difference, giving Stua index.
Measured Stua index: 1.09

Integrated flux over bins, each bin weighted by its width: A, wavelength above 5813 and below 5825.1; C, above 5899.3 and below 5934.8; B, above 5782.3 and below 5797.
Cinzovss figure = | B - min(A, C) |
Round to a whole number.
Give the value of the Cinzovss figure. 45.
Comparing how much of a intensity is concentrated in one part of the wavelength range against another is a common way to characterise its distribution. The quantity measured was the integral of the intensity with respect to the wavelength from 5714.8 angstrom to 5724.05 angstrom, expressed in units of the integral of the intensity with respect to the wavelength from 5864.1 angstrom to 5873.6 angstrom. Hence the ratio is 1.10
